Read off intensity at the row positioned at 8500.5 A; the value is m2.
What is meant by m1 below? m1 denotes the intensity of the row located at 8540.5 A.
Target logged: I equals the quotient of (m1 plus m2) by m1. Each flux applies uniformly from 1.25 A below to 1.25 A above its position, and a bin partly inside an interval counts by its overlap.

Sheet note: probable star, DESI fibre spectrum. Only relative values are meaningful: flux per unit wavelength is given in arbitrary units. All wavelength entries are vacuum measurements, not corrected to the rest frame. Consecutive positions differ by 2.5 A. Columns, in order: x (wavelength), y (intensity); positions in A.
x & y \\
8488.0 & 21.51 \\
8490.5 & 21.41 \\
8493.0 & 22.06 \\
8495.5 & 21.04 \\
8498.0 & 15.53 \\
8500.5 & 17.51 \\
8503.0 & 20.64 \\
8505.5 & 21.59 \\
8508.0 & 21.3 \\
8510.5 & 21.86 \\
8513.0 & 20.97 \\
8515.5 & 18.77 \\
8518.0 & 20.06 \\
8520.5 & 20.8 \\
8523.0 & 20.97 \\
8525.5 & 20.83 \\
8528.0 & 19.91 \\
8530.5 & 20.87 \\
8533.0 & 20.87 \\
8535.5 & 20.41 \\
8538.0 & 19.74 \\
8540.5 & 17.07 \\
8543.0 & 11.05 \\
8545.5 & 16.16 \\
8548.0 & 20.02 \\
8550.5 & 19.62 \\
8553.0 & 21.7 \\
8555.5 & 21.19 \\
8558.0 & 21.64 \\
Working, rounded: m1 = 17.07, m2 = 17.51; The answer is 2.03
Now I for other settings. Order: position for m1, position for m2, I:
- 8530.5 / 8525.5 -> 2.00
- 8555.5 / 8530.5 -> 1.98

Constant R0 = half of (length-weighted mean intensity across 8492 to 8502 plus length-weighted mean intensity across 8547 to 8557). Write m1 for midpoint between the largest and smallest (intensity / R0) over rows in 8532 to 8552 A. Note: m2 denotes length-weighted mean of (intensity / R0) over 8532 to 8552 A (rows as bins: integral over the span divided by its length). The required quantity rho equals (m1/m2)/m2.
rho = 0.96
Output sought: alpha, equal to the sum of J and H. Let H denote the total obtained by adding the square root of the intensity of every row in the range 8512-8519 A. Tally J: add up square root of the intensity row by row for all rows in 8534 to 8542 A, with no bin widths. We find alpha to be 26.5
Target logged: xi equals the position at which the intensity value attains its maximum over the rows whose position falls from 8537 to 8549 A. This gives 8548.0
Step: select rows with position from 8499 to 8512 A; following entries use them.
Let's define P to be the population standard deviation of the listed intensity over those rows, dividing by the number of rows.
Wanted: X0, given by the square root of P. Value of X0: 1.3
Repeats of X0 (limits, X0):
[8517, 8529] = 0.7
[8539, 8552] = 1.8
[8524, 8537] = 0.6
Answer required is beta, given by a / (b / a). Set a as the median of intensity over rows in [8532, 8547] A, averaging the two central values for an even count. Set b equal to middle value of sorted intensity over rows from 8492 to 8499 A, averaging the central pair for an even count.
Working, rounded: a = 18.4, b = 21.0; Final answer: 16.1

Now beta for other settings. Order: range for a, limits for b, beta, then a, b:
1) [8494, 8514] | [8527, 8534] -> 21.1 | 21.0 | 20.9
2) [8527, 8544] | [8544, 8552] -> 20.2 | 19.9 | 19.6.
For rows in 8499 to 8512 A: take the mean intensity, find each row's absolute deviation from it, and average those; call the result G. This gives 1.2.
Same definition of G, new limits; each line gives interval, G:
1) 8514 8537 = 0.5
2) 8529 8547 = 2.8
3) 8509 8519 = 1.0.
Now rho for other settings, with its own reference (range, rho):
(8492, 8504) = 1.00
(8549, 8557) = 0.94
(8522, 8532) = 0.95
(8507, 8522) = 0.95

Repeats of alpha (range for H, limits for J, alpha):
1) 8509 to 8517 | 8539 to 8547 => 25.1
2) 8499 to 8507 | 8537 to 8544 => 25.3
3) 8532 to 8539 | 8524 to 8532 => 27.1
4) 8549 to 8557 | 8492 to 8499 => 26.9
